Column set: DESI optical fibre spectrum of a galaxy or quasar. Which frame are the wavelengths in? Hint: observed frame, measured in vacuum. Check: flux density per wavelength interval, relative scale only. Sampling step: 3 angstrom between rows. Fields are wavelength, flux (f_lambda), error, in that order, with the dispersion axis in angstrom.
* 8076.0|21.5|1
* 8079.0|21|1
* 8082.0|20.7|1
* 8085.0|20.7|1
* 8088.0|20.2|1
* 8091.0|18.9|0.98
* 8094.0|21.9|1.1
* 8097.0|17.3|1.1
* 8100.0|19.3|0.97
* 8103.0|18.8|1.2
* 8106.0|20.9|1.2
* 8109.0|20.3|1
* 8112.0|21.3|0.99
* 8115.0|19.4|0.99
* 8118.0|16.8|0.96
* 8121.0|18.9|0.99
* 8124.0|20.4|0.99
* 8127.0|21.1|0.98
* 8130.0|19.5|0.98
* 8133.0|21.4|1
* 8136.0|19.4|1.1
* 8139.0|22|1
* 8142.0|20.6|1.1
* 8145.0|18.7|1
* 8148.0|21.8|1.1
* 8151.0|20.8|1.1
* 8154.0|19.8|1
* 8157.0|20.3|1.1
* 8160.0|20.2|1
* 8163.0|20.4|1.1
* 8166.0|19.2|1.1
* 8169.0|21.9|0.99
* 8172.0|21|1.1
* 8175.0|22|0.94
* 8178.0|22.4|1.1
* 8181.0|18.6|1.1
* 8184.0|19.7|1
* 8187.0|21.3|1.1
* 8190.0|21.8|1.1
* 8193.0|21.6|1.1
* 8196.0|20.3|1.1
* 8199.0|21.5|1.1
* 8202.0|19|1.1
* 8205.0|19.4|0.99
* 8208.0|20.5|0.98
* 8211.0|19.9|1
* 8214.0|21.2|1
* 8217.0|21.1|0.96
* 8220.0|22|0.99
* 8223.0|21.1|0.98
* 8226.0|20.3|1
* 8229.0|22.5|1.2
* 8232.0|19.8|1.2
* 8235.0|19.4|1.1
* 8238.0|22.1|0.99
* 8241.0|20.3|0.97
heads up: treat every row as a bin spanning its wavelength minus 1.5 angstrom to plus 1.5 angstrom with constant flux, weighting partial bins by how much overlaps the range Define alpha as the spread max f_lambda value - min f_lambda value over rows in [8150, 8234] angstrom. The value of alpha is 3.9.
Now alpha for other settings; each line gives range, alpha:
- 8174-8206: 3.8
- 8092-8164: 5.2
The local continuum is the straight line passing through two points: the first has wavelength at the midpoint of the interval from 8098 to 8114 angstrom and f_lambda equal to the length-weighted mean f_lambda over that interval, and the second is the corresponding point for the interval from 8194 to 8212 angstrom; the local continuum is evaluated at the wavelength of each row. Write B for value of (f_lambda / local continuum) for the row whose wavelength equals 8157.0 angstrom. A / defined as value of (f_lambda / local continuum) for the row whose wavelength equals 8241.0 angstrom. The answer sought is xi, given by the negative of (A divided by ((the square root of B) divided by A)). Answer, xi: -1.00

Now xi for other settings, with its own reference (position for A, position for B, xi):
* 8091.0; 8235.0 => -0.91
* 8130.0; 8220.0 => -0.91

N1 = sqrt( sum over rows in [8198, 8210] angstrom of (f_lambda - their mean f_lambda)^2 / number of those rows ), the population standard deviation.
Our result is 0.98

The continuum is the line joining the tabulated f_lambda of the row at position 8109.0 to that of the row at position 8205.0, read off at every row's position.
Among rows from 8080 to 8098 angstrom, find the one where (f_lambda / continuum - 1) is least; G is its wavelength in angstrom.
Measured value 8097.0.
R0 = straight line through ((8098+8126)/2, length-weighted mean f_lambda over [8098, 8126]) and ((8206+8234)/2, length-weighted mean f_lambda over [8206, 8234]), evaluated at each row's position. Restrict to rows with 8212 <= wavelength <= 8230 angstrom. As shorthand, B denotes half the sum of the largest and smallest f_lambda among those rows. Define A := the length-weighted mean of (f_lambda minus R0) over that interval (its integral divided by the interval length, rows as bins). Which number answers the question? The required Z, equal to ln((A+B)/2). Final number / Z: 2.39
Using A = 0.40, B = 21.4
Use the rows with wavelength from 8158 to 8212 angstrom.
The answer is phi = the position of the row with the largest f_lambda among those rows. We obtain 8178.0 angstrom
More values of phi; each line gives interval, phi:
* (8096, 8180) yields 8178.0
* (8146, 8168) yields 8148.0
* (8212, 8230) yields 8229.0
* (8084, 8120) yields 8094.0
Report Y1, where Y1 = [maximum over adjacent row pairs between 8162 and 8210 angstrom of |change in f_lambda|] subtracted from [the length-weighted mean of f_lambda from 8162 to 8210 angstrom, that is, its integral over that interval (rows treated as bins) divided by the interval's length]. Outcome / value 16.9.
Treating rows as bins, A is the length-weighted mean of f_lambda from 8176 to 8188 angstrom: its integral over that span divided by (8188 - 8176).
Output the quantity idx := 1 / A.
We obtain 0.0487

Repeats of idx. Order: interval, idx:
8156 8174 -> 0.0487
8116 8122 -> 0.0559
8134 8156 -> 0.0489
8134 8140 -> 0.0484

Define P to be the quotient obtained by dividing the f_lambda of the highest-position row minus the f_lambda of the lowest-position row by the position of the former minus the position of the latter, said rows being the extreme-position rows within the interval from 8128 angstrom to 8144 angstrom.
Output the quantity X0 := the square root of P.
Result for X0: 0.30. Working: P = 0.09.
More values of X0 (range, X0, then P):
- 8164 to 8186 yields 0.17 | 0.03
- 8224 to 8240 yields 0.39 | 0.15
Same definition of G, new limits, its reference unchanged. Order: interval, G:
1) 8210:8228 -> 8211.0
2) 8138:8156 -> 8145.0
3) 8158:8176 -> 8166.0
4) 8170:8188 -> 8181.0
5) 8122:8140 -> 8136.0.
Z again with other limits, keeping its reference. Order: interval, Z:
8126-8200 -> 2.35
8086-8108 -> 2.30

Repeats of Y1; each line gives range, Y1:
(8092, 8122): 14.9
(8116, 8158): 17.0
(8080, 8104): 15.2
